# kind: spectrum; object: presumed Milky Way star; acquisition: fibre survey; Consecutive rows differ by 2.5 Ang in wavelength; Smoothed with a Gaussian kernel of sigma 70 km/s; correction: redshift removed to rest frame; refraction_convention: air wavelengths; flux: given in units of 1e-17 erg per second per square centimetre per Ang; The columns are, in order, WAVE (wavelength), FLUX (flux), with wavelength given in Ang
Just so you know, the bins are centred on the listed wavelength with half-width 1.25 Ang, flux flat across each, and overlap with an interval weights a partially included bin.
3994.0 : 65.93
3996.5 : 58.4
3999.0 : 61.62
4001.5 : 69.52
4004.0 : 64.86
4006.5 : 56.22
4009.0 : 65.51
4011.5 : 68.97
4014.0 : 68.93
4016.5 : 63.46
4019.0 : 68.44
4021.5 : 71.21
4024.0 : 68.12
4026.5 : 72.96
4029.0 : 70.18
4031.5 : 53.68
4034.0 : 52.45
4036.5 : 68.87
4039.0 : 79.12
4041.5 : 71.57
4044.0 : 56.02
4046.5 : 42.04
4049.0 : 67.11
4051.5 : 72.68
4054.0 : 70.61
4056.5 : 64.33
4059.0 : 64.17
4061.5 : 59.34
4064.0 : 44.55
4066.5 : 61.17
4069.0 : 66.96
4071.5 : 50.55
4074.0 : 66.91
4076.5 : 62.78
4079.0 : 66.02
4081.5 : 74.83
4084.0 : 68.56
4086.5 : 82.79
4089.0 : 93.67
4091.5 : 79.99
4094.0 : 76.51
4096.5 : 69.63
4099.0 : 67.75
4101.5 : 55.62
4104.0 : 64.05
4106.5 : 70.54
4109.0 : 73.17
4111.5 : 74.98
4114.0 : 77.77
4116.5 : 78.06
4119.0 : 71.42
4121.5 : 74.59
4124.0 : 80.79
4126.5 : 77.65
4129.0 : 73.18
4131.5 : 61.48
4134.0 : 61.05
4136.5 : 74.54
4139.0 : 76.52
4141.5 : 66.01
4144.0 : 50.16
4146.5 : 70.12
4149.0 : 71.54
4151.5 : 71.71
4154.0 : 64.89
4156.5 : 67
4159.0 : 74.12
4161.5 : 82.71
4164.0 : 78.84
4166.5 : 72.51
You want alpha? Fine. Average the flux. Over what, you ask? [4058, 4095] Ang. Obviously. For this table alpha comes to 68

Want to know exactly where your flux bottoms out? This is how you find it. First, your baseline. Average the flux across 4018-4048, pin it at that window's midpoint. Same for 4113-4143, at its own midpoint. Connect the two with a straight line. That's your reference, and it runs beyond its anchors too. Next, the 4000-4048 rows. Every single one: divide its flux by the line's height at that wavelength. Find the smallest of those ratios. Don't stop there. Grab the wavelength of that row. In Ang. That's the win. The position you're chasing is 4046.5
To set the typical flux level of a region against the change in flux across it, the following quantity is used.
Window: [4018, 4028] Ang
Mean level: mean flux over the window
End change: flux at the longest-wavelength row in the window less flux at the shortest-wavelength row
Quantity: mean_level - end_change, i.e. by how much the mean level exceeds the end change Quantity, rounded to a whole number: 66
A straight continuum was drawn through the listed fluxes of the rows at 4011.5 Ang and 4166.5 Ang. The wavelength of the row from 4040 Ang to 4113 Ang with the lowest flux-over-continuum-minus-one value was 4046.5 Ang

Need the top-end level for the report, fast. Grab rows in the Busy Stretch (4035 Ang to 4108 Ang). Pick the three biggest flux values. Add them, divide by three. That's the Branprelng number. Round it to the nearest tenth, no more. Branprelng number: 85.5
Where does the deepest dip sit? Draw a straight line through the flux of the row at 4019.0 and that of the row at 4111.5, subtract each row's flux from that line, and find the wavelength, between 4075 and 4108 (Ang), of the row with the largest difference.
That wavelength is 4101.5 Ang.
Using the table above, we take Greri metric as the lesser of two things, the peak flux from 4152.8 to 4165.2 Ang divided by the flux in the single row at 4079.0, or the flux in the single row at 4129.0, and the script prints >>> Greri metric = 1.25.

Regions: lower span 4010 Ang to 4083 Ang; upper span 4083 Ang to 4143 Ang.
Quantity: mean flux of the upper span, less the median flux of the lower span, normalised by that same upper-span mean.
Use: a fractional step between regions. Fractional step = 0.08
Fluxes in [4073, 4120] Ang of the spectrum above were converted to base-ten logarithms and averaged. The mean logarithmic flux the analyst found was 1.857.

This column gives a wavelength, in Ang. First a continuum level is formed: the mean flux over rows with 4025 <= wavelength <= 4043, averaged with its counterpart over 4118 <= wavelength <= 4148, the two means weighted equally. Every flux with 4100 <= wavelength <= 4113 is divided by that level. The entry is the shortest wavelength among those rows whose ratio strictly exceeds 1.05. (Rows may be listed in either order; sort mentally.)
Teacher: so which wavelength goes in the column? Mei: 4109.0 Ang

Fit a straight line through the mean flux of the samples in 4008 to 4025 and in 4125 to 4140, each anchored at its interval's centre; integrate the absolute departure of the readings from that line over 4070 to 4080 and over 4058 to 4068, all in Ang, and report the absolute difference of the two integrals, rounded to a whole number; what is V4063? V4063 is 39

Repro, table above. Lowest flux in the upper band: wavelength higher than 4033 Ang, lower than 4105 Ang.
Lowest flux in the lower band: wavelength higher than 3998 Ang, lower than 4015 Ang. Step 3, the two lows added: 98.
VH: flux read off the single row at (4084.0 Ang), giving 68.56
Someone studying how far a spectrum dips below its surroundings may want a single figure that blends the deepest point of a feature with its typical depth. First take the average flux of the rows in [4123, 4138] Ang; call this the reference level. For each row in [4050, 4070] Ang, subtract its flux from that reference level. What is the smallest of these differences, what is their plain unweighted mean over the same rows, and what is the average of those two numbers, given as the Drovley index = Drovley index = 4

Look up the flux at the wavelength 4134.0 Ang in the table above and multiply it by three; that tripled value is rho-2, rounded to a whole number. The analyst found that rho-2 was 183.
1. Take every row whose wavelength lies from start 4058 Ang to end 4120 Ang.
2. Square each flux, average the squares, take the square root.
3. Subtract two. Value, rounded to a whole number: 68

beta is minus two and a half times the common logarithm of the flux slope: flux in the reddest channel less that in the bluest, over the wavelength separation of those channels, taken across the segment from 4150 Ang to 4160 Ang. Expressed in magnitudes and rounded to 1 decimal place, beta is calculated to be 1.2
